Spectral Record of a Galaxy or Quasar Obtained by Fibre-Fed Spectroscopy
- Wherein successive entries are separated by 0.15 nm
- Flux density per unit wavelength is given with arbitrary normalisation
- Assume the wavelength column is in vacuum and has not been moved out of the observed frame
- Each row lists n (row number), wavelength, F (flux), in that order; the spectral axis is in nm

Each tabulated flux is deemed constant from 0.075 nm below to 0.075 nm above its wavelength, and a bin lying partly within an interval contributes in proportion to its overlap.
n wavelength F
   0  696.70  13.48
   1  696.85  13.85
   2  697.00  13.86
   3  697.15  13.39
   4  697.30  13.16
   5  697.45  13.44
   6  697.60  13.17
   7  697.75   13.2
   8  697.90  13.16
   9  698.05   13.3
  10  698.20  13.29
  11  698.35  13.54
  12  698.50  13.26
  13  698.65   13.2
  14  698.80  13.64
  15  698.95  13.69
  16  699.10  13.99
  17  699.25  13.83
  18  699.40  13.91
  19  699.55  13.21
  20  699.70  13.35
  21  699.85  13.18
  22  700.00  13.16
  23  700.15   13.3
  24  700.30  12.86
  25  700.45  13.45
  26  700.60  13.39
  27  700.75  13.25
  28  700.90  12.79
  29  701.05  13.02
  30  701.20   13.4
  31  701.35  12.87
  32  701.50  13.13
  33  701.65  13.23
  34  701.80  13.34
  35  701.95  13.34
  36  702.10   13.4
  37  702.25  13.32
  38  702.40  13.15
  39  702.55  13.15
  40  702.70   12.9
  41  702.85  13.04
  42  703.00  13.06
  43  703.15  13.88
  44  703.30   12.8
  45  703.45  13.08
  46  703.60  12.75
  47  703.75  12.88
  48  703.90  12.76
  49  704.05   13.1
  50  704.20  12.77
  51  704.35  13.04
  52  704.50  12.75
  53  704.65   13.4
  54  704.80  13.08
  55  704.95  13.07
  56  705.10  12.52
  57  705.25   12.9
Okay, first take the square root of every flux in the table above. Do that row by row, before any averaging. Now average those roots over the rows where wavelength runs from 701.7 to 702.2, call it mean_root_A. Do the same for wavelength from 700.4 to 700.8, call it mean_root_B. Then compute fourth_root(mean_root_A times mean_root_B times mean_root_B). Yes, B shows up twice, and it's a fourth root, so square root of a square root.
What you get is 2.64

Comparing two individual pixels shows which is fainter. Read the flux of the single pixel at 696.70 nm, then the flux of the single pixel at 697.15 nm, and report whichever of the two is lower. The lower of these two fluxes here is 13.4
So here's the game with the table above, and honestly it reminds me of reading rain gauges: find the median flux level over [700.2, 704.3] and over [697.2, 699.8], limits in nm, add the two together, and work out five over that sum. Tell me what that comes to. 0.189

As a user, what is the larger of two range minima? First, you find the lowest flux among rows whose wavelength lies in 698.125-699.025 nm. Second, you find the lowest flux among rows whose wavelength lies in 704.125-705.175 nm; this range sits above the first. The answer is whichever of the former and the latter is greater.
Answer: 13.20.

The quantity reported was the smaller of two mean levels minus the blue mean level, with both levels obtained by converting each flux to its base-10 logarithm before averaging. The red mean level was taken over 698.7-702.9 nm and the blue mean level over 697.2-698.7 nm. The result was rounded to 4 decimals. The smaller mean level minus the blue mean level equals 0.0000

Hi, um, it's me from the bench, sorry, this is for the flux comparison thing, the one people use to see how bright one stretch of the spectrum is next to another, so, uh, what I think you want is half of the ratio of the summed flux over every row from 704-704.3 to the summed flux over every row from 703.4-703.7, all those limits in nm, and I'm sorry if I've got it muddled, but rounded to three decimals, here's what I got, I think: 0.501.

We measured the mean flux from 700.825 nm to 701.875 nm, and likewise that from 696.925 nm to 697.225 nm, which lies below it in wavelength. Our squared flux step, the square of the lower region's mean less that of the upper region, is 0.26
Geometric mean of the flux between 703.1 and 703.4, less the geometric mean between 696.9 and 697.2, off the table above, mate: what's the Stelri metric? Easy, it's -0.29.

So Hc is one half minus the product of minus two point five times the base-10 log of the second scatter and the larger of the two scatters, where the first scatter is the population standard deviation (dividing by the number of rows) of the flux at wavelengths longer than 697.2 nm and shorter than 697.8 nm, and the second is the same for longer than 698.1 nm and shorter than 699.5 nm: 0.11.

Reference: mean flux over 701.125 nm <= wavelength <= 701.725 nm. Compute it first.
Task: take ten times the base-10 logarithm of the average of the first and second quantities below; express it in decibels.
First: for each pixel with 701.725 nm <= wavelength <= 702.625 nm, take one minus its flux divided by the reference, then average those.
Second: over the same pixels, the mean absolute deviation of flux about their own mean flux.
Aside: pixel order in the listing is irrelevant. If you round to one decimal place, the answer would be -14.0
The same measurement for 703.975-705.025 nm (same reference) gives -10.9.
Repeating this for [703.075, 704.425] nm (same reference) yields -9.0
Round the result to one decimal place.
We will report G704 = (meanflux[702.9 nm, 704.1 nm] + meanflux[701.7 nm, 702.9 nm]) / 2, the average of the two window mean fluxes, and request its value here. 13.1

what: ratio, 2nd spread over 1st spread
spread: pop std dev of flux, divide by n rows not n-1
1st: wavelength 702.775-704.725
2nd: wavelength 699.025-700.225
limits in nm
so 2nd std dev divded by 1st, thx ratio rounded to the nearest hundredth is 1.07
